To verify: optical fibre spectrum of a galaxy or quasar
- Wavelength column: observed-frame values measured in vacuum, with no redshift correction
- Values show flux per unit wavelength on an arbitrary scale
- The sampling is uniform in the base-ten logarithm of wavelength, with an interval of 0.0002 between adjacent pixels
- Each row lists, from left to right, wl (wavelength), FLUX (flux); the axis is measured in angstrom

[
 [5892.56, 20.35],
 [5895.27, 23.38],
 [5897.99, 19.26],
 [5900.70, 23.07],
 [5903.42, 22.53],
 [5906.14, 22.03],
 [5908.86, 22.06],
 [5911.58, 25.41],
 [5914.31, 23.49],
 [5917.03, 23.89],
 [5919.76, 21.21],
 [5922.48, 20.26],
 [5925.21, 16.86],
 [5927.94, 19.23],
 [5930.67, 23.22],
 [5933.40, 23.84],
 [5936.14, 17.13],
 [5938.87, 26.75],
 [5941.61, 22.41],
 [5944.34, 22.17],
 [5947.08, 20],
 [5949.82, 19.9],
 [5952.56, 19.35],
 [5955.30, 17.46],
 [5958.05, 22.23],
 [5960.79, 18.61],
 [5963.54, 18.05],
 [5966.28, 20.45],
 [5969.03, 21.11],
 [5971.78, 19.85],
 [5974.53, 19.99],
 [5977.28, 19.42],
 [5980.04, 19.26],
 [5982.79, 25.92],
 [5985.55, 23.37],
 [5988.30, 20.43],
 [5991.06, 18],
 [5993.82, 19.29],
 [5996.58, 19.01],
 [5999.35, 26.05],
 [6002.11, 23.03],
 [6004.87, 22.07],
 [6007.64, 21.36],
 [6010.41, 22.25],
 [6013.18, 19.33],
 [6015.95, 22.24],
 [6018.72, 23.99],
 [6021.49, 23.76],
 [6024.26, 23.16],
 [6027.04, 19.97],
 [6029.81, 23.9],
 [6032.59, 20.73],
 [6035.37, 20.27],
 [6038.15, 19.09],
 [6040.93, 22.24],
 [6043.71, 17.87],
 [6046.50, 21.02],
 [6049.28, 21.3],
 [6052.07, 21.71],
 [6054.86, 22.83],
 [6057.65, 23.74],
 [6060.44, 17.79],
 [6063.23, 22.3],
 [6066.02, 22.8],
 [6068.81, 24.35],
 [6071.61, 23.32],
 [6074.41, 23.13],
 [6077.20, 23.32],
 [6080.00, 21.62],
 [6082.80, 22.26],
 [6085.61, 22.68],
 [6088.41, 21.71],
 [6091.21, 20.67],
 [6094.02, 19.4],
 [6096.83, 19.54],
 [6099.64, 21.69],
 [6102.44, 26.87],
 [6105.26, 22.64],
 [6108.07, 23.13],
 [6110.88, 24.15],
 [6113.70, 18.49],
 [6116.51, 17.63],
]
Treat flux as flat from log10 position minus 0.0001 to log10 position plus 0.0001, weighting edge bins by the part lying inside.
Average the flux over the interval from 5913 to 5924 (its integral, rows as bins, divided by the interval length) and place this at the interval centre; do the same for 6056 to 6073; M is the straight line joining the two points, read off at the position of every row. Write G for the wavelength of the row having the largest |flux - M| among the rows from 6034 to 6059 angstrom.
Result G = 6043.71 angstrom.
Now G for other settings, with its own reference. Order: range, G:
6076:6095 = 6094.02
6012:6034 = 6013.18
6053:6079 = 6060.44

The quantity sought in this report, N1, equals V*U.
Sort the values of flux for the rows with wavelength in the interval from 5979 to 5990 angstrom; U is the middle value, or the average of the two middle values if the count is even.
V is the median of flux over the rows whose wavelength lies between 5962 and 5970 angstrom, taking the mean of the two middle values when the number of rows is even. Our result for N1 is 448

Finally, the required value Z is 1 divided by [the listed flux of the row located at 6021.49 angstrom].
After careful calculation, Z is 0.042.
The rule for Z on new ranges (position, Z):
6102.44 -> 0.037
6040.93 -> 0.045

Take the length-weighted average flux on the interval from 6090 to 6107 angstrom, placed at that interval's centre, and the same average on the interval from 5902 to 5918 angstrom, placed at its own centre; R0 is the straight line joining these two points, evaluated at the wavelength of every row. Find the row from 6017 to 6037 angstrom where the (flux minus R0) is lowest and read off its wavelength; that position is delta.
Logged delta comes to 6027.04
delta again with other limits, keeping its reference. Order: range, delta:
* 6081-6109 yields 6094.02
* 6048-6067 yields 6060.44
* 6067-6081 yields 6080.00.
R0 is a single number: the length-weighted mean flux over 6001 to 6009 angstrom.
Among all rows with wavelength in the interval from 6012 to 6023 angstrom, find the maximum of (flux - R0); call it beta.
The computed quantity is 1.86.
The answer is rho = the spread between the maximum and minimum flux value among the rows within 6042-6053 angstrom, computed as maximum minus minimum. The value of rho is 3.8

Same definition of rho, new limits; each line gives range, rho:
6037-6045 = 4.4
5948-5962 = 4.8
